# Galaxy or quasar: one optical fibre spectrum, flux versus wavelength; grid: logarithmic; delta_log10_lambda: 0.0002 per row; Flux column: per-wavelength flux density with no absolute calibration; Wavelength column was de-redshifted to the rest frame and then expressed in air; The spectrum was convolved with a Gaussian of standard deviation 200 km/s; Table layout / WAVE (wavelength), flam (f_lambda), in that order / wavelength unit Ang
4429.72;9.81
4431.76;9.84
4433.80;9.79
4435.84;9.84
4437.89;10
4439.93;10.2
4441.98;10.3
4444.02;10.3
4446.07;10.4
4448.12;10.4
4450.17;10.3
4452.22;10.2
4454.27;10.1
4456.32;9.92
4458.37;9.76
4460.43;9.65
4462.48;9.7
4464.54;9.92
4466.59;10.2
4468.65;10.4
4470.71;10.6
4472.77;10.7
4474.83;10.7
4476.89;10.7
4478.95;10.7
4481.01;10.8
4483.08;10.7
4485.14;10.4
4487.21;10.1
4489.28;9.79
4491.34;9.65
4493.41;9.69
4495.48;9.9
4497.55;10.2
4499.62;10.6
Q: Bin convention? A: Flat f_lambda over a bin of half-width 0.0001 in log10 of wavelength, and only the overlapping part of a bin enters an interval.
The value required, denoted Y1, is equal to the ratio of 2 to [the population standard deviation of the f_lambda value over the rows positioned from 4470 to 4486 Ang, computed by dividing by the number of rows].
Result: 18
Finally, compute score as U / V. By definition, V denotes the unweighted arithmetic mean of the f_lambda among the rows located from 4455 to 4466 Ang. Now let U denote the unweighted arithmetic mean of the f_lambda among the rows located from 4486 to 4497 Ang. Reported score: 1.00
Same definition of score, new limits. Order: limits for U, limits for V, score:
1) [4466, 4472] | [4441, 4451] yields 1.01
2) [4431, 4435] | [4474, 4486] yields 0.92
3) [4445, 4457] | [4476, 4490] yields 0.98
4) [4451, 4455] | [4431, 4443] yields 1.02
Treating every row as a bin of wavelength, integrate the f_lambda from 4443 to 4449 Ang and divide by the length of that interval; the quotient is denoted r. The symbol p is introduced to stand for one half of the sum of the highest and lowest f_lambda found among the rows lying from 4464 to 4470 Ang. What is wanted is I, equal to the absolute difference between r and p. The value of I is 0.2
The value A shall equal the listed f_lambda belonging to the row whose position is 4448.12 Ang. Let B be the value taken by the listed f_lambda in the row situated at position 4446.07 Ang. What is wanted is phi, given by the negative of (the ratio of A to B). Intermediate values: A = 10.4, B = 10.4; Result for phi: -1.00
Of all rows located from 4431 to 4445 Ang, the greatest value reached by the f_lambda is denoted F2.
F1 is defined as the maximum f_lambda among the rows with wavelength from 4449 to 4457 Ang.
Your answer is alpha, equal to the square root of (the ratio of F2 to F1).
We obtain 1.00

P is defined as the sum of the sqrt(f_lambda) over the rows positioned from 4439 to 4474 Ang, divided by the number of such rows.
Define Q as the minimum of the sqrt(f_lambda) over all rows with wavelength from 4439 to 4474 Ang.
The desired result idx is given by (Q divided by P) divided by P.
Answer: 0.305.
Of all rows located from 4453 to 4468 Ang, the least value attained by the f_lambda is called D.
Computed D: 9.65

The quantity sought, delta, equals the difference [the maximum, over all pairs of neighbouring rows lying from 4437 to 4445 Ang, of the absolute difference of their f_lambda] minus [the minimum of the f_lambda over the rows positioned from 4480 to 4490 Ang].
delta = -9.59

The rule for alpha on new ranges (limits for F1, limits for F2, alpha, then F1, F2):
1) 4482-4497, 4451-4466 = 0.98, 10.7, 10.2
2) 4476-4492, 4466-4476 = 1.00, 10.8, 10.7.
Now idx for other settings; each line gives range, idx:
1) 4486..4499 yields 0.314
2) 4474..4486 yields 0.302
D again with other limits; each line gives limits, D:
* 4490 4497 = 9.65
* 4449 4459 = 9.76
